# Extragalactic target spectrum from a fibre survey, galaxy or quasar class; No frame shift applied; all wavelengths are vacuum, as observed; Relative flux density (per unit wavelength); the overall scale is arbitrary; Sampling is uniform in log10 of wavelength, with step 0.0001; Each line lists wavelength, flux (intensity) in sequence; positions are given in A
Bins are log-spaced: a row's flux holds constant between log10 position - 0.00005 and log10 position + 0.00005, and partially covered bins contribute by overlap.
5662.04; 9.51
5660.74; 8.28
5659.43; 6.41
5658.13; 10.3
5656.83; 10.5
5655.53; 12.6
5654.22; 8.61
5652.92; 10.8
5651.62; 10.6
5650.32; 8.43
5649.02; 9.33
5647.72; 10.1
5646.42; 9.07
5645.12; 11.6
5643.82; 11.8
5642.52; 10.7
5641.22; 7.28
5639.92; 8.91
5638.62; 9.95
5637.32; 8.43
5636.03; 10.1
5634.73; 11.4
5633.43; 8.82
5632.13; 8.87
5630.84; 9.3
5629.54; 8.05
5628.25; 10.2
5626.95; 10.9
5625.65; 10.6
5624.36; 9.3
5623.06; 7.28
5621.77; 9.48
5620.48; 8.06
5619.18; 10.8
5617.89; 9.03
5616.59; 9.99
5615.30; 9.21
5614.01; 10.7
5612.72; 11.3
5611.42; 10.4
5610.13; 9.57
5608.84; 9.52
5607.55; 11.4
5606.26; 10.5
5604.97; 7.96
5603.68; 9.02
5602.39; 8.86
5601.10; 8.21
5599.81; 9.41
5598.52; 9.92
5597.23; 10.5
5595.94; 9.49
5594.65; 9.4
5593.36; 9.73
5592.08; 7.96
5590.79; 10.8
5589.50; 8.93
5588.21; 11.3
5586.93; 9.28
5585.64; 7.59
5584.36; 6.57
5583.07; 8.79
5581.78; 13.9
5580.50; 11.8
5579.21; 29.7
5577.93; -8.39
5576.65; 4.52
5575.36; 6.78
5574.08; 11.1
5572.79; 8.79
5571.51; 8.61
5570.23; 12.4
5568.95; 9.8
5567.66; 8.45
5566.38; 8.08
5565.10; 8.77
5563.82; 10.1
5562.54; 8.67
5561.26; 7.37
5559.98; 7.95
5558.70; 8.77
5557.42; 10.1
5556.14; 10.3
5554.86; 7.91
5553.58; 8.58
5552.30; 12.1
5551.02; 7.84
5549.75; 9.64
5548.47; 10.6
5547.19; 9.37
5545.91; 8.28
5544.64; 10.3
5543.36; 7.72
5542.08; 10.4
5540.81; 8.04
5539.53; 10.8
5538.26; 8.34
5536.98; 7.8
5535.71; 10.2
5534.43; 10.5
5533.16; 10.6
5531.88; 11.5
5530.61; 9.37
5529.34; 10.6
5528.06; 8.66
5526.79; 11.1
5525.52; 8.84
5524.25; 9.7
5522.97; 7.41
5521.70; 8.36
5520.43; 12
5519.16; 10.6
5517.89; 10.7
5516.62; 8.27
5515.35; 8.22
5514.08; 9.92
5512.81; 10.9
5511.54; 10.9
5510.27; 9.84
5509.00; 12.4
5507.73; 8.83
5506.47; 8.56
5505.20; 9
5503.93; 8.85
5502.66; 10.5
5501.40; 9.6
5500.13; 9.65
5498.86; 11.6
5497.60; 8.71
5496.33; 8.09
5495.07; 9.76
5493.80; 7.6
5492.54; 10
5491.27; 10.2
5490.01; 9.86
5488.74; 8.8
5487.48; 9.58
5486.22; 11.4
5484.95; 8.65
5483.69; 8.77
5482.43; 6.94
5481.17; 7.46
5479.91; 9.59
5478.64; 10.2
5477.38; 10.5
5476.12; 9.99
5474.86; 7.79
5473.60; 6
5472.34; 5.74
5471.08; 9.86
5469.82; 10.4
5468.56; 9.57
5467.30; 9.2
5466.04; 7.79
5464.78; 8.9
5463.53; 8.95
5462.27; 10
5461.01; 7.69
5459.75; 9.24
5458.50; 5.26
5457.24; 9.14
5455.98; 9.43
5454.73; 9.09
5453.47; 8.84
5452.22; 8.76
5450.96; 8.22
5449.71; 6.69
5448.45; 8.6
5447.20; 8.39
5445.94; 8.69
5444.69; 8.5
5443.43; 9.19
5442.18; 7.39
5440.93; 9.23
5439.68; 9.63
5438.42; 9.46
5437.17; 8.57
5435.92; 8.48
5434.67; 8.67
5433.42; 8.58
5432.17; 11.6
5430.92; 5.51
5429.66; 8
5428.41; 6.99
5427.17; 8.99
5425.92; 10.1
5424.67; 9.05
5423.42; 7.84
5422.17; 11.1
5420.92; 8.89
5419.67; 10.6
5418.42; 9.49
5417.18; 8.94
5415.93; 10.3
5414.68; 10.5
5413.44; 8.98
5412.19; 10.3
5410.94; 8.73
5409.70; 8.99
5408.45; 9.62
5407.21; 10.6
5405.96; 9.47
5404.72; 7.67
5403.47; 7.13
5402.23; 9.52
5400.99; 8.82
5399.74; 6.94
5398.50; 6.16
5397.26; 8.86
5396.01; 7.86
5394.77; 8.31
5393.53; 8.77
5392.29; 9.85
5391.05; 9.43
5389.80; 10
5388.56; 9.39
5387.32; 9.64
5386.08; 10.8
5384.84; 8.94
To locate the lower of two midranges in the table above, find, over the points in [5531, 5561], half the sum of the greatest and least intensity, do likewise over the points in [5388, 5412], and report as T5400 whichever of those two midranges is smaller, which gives 8.4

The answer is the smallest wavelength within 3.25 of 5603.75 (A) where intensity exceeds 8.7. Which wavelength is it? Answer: 5602.39 A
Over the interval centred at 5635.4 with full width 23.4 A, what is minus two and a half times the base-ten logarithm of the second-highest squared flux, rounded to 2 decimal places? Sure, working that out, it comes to -5.32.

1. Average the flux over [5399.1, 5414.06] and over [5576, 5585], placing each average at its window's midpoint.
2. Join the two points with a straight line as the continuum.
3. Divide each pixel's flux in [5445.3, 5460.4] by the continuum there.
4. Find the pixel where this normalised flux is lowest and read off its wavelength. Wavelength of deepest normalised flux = 5458.50 A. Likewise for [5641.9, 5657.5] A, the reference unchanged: 5650.32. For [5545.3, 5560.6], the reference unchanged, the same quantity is 5551.02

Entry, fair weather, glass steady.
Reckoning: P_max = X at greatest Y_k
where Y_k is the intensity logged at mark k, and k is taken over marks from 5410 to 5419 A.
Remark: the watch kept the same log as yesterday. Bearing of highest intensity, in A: 5414.68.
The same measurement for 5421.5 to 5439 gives 5432.17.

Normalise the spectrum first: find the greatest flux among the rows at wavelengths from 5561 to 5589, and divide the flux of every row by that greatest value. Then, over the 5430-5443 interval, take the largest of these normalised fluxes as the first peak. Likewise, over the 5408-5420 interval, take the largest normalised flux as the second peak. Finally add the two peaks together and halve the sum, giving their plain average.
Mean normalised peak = 0.374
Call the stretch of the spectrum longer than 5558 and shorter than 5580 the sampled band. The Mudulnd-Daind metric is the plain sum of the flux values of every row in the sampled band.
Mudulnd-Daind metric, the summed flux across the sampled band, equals 151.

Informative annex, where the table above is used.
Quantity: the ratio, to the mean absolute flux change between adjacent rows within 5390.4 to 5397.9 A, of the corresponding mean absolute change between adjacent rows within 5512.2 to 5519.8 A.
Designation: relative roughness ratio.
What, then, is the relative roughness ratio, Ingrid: 1.54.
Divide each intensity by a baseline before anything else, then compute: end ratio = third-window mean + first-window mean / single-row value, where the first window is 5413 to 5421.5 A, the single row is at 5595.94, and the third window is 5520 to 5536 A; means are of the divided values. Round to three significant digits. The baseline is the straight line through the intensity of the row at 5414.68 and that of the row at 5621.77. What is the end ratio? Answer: 1.93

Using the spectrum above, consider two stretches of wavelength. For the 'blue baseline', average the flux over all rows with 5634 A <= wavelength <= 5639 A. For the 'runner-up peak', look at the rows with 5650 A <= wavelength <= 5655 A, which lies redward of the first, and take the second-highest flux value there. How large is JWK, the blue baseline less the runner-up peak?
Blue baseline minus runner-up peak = -0.6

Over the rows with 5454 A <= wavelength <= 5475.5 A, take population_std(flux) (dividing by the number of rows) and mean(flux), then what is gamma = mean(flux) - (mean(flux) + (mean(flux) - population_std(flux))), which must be -7.0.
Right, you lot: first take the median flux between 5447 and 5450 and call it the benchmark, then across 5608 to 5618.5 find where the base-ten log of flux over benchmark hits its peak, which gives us 5612.72 A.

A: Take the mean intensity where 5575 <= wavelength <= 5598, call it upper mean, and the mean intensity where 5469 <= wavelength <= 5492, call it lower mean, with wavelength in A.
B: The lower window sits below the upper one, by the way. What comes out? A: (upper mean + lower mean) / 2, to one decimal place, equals 9.2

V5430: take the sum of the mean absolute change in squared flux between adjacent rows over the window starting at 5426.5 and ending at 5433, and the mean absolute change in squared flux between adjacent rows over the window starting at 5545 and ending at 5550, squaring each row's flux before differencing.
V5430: 67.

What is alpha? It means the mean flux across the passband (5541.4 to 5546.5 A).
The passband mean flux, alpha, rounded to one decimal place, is 9.2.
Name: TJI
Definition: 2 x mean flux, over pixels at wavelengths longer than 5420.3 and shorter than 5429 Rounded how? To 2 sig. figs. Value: 18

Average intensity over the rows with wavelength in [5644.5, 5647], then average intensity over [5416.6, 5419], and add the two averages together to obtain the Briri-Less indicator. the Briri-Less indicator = 19.6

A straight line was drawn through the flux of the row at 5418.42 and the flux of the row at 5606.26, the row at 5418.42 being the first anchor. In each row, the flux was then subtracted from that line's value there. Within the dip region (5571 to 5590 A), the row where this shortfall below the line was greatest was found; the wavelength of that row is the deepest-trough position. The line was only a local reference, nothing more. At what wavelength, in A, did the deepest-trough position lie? 5577.93 A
